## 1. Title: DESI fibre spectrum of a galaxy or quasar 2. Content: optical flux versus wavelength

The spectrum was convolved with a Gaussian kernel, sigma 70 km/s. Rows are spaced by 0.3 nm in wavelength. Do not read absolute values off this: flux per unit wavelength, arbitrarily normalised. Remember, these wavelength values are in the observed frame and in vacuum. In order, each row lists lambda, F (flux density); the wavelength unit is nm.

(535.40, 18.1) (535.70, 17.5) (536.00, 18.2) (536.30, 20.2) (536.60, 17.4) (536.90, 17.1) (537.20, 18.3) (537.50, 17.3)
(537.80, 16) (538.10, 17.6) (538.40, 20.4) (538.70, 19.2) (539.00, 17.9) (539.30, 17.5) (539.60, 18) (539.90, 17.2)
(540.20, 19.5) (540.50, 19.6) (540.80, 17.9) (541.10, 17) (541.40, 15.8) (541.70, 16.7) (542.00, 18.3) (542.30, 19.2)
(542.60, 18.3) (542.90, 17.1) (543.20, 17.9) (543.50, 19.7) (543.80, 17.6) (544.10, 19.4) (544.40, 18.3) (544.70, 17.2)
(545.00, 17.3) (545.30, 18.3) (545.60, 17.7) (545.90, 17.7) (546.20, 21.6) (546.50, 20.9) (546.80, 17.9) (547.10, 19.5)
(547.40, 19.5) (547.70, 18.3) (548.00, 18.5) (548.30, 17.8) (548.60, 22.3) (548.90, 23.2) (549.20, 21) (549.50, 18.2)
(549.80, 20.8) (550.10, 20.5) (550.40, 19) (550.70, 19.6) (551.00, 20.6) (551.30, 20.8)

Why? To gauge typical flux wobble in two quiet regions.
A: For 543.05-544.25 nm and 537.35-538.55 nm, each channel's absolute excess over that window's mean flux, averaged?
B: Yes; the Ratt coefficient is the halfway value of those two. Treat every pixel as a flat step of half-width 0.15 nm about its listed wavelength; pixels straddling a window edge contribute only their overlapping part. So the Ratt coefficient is 1.09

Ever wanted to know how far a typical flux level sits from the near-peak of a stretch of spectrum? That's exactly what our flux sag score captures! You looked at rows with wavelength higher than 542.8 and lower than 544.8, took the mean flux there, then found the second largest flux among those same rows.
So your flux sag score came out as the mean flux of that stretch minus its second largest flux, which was -1.2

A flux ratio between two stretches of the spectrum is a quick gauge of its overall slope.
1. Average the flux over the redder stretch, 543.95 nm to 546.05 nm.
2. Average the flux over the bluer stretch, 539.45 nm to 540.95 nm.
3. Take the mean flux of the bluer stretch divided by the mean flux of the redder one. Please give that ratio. 1.03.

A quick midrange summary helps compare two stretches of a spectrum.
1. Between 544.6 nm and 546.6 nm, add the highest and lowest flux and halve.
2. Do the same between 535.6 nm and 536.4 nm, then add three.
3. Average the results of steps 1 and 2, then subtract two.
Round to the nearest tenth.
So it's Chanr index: 18.6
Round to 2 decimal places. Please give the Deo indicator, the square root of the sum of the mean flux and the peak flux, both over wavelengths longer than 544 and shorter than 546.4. 6.33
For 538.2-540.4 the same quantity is 6.24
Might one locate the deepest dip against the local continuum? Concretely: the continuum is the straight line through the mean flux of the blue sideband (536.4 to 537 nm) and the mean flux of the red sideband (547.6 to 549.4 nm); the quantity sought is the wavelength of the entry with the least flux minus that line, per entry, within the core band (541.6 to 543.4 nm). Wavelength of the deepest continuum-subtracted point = 541.70 nm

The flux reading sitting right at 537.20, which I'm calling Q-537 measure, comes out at 18.3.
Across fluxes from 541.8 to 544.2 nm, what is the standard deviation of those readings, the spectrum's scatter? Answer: 0.9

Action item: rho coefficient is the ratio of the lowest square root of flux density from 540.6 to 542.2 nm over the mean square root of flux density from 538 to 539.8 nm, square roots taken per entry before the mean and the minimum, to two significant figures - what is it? 0.93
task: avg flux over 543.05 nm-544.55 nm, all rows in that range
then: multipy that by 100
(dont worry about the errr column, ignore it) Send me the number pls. 1858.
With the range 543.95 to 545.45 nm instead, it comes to 1810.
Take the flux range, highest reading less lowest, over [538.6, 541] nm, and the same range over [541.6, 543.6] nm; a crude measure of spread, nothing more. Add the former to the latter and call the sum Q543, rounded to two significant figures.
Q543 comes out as 5.4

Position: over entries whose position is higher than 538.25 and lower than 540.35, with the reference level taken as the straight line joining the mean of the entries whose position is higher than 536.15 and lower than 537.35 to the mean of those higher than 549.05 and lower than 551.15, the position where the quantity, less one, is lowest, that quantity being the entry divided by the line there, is 539.90 nm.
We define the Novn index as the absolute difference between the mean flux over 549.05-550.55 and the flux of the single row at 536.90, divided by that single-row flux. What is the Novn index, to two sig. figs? 0.16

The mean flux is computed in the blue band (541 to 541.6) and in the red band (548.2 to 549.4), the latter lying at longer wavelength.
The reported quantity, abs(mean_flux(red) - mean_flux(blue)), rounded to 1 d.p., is 4.7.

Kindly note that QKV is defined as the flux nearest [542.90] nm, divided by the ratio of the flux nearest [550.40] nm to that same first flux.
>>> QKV 15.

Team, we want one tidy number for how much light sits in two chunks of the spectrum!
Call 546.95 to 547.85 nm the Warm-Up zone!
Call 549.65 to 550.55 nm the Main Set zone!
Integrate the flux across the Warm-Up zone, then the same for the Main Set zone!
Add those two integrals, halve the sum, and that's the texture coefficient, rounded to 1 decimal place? 17.6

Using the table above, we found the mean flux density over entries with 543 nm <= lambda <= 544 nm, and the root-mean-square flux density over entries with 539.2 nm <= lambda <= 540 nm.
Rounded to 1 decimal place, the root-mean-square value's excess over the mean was -0.8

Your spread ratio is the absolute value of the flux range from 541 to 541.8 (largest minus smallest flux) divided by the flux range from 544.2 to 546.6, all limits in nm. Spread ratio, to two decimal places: 0.27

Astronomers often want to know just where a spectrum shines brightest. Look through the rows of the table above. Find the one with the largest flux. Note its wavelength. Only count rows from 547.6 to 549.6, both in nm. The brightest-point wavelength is 548.90 nm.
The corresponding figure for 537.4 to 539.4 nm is 538.40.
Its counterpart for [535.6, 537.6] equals 536.30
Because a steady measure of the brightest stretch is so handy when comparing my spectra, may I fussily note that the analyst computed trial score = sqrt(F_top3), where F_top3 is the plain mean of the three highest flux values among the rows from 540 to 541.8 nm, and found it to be 4.359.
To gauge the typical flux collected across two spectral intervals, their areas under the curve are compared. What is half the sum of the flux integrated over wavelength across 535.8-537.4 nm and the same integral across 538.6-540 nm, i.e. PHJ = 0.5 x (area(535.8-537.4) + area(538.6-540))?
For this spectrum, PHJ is 27.1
